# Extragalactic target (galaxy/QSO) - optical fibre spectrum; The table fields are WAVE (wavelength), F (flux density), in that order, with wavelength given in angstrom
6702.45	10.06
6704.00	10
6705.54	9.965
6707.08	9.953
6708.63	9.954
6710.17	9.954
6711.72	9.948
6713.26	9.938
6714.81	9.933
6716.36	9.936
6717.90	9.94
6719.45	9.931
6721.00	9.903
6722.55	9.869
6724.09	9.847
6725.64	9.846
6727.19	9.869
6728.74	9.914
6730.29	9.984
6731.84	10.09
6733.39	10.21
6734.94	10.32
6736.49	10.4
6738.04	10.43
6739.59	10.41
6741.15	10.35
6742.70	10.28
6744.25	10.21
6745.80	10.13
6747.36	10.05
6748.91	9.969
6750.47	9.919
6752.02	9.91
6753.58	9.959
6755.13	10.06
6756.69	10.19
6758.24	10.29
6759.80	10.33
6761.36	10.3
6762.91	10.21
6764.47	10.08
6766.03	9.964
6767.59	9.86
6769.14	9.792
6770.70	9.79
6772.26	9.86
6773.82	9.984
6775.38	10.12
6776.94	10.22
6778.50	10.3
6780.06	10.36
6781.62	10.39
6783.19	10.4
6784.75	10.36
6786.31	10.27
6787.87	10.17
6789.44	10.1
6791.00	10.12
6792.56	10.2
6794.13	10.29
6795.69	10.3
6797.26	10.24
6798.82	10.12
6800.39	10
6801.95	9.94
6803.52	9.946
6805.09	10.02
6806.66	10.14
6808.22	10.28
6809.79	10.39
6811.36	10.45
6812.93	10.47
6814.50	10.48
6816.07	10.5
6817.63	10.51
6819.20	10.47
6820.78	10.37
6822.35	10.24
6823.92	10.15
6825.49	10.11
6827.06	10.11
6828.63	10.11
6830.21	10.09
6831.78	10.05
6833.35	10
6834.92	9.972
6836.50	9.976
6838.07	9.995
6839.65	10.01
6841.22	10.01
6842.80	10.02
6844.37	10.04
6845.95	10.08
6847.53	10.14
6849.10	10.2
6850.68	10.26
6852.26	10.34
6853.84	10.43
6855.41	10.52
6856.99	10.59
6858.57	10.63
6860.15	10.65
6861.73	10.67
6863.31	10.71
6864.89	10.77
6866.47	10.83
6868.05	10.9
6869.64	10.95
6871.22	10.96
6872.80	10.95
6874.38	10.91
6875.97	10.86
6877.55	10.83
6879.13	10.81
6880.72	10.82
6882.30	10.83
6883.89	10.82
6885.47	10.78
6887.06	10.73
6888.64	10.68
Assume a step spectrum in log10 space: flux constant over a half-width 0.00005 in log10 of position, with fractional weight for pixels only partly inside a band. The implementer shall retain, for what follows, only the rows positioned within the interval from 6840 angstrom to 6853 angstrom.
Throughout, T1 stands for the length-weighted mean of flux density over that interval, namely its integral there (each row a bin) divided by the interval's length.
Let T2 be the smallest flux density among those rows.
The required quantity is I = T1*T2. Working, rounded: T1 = 10.13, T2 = 10.01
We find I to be 101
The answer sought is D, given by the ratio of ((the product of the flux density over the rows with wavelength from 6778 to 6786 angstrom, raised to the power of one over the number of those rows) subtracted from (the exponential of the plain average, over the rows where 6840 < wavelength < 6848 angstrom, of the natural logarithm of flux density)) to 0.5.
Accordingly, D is -0.6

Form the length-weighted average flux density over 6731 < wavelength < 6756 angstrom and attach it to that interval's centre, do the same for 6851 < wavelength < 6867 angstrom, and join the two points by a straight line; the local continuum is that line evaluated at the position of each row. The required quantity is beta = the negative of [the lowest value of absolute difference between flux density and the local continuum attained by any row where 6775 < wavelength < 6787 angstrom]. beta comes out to 0.00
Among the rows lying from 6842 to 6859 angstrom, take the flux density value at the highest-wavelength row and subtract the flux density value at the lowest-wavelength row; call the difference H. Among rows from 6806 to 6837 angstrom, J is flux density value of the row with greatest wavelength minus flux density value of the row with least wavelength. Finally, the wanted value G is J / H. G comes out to -0.3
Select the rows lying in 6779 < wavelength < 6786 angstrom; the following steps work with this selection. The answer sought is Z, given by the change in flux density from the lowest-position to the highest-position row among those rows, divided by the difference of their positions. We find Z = 0.000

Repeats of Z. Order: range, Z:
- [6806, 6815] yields 0.043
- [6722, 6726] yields -0.007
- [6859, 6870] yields 0.032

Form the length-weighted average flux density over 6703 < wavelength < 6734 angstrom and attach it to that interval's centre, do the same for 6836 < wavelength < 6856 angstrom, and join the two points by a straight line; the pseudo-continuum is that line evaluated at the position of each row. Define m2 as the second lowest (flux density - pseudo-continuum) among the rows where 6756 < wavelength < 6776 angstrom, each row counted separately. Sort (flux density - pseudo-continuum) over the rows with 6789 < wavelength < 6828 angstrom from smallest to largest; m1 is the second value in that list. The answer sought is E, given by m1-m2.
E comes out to 0.10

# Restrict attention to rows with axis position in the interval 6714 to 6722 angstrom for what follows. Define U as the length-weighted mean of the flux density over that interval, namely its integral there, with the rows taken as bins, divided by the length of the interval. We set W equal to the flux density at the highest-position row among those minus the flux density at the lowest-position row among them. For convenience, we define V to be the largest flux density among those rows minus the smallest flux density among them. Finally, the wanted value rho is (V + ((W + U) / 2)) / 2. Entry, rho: 2.49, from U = 9.9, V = 0.04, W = -0.03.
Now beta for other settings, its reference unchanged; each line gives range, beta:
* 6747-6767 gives -0.03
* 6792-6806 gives -0.06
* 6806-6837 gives -0.02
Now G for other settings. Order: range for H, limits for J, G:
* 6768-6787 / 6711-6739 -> 1.0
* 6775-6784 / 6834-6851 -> 1.0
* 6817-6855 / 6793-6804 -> 4.3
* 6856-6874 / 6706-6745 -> 0.7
